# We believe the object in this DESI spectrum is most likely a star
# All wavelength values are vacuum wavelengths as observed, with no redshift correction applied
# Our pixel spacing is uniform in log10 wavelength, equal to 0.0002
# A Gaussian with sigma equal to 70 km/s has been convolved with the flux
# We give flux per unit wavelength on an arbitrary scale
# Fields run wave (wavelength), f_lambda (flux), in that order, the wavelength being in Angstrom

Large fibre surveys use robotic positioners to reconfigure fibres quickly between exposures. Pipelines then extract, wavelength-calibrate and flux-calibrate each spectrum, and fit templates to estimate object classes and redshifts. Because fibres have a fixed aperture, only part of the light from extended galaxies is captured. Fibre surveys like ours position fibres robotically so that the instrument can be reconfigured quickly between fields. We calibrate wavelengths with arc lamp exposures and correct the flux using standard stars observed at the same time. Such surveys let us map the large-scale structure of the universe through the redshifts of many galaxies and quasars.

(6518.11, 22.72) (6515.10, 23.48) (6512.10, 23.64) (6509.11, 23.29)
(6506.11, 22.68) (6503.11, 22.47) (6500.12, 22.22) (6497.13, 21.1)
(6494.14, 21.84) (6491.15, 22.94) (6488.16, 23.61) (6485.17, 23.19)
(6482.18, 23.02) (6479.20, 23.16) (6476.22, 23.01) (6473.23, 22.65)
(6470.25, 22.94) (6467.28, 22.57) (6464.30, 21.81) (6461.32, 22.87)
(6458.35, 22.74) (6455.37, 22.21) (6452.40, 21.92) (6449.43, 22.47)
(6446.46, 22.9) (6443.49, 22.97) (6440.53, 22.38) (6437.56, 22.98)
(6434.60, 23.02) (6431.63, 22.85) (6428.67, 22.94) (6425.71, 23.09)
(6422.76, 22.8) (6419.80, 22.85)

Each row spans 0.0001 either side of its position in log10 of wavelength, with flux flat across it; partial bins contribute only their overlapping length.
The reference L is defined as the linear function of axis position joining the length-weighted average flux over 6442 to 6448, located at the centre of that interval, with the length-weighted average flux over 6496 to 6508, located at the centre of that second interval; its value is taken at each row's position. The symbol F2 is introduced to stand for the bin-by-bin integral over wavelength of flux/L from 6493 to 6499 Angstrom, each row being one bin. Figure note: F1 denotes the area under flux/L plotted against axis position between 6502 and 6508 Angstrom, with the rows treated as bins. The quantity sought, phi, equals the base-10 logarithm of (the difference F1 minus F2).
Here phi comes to -0.49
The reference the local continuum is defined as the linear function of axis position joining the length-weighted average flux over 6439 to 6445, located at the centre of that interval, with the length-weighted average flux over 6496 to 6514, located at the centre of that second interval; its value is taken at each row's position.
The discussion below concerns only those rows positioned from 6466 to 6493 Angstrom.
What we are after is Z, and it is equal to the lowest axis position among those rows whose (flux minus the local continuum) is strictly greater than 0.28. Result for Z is 6470.25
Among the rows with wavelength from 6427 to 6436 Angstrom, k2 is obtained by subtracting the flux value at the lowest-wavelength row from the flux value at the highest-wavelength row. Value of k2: 0.1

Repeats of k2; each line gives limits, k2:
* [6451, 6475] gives 0.7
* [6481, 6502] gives -0.8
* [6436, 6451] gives -0.5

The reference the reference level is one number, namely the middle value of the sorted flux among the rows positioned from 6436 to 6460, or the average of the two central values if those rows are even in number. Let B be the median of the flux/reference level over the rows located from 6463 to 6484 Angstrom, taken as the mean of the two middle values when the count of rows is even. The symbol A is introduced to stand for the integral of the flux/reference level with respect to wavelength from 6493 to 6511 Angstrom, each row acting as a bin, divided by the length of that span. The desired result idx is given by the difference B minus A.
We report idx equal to 0.03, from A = 0.987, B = 1.015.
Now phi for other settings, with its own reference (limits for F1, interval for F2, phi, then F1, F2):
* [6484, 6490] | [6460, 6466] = -0.43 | 6.26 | 5.90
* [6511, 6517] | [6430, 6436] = -0.35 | 6.39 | 5.95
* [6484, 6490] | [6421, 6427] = -0.48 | 6.26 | 5.93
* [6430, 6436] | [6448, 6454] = -0.91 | 5.95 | 5.83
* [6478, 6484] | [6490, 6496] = -0.76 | 6.17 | 5.99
